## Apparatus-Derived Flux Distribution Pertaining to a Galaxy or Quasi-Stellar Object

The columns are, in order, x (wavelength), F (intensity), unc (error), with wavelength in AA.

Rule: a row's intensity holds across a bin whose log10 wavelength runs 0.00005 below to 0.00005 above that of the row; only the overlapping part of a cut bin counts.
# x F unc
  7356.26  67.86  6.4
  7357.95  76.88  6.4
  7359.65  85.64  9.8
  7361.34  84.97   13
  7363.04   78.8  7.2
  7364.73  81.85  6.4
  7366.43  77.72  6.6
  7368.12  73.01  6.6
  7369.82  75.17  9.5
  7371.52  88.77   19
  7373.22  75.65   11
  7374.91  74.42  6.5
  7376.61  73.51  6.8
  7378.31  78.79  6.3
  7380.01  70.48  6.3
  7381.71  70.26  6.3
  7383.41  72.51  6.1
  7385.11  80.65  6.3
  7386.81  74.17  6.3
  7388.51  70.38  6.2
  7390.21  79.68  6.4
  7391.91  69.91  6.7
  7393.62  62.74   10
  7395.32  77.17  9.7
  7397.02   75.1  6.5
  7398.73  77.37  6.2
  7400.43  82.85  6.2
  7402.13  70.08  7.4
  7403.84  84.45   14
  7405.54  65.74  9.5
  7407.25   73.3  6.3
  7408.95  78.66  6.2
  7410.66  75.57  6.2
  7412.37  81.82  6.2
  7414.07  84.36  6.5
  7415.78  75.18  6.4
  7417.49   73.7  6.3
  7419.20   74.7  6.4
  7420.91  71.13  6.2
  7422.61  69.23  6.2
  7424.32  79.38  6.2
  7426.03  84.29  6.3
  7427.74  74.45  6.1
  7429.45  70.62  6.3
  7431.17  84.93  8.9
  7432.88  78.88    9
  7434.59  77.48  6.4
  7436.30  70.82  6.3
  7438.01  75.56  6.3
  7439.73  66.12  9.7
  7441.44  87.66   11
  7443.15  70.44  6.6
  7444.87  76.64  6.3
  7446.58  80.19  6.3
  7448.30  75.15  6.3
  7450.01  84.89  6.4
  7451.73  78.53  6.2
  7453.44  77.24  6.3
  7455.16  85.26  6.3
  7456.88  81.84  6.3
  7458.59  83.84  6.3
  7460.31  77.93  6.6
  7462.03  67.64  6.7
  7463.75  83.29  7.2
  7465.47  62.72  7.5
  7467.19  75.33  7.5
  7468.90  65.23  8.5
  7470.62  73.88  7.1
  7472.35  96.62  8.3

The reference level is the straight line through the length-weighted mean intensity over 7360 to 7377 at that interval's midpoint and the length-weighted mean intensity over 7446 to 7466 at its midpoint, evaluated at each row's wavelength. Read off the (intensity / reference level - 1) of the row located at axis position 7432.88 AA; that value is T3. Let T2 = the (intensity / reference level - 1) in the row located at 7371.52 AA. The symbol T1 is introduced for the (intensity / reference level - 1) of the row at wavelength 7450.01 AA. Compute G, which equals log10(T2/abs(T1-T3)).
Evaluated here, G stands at 0.2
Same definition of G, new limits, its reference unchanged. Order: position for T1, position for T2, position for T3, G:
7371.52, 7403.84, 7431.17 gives 0.2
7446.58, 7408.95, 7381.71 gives -2.2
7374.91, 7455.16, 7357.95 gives 0.5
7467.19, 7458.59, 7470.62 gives 0.6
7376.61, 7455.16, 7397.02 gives 0.6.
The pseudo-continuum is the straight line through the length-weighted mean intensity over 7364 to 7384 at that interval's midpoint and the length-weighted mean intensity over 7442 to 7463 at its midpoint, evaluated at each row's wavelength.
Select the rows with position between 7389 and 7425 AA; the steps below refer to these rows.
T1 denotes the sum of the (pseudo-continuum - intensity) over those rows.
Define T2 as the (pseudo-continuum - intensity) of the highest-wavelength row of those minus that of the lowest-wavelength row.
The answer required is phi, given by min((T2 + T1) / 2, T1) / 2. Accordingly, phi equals 9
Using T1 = 36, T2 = 1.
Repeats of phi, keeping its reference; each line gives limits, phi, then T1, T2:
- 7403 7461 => 6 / 16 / 8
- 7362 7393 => 2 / 4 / 10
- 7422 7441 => 7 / 24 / 4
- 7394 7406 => 3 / 5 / 12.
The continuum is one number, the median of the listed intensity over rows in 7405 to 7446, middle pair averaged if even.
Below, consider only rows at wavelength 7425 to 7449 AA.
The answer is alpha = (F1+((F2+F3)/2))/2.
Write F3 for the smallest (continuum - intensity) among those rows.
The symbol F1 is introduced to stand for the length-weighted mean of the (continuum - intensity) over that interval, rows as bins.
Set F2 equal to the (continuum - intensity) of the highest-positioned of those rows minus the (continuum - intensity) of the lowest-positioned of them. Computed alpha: -1.45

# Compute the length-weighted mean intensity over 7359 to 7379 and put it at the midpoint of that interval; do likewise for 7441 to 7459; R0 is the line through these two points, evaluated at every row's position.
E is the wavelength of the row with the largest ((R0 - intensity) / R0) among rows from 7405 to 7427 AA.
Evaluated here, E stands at 7405.54 AA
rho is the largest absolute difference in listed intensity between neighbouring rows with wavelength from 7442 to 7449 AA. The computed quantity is 6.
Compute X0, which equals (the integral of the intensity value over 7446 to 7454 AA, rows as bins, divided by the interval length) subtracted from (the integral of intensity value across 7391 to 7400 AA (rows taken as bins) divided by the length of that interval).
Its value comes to -6.3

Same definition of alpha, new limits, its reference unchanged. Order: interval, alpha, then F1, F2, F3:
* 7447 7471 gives -2.84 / -1.37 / 1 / -9.9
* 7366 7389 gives -1.54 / -0.06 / 7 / -13.4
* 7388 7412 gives -3.24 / 0.66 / -5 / -9.1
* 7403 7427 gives -2.81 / -1.15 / 0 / -9.1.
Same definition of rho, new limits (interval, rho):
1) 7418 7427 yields 10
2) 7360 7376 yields 14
